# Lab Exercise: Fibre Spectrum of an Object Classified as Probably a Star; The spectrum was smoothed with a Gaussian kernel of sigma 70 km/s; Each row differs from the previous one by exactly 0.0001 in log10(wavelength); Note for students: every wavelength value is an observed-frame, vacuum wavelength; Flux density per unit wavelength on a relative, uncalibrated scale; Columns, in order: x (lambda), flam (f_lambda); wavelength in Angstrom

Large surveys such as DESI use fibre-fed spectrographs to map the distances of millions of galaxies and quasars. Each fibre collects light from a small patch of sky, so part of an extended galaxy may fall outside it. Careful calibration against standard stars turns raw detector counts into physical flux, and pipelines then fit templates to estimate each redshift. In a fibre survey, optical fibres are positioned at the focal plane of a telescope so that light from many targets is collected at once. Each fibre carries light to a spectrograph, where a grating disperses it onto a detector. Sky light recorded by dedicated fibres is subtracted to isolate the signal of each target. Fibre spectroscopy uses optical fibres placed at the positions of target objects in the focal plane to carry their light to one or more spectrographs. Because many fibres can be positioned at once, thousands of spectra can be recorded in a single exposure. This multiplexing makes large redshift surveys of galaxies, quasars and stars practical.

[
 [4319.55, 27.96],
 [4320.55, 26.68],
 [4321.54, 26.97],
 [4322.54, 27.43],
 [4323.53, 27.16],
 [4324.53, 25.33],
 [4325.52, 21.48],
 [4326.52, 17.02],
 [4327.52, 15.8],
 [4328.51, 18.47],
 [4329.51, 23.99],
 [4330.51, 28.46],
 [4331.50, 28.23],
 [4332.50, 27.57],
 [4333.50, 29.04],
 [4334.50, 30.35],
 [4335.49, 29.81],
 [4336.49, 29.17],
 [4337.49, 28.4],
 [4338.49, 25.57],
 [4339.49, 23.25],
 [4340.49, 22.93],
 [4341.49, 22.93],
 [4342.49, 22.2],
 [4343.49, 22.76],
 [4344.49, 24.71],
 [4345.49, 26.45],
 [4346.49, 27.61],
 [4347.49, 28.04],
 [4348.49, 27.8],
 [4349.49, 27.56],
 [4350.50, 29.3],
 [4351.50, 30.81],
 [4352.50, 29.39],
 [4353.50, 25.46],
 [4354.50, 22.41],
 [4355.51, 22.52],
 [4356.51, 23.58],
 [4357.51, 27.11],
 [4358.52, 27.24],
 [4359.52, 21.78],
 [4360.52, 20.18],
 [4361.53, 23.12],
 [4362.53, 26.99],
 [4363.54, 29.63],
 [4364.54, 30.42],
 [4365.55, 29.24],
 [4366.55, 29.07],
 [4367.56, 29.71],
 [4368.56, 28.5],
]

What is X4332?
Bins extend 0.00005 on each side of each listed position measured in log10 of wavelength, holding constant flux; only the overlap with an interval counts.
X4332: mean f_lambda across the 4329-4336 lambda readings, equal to 28.2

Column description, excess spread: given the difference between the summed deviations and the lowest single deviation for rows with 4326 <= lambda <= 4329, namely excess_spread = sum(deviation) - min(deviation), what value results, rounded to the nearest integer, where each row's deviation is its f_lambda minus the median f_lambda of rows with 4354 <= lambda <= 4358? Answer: -11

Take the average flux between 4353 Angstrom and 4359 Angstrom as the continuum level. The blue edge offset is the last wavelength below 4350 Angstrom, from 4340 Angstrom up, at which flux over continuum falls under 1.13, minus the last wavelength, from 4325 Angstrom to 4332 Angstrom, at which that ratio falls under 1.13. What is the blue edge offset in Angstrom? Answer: 20.0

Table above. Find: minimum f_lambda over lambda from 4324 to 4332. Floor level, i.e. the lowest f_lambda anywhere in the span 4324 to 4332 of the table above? 15.8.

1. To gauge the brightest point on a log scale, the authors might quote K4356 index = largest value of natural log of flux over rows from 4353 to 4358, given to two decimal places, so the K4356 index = 3.30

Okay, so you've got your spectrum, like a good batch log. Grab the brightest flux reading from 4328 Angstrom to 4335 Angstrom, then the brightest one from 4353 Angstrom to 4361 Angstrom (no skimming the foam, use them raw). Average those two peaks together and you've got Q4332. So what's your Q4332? 28.8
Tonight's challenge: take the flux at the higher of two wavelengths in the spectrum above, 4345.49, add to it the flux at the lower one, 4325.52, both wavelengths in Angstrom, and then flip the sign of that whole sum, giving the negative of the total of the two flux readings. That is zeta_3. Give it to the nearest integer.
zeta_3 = -48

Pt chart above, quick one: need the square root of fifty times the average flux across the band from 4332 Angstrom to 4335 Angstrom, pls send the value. 38.1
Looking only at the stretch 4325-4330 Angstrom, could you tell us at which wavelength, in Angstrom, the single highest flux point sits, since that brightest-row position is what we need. 4329.51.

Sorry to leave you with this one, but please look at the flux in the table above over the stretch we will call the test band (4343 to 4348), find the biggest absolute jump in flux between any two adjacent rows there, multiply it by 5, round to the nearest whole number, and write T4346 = 10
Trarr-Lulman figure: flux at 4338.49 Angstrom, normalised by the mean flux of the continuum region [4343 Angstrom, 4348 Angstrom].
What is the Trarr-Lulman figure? 0.99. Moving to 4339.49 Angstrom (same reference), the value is 0.90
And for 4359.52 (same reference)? 0.84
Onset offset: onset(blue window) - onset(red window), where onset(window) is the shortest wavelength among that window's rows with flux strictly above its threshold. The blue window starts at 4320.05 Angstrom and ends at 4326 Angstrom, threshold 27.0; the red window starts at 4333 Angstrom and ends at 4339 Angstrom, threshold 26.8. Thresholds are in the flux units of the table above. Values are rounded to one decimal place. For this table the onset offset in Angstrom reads -11.0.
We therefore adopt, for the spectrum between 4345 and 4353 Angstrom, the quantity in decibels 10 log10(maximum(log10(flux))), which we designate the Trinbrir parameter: 1.73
